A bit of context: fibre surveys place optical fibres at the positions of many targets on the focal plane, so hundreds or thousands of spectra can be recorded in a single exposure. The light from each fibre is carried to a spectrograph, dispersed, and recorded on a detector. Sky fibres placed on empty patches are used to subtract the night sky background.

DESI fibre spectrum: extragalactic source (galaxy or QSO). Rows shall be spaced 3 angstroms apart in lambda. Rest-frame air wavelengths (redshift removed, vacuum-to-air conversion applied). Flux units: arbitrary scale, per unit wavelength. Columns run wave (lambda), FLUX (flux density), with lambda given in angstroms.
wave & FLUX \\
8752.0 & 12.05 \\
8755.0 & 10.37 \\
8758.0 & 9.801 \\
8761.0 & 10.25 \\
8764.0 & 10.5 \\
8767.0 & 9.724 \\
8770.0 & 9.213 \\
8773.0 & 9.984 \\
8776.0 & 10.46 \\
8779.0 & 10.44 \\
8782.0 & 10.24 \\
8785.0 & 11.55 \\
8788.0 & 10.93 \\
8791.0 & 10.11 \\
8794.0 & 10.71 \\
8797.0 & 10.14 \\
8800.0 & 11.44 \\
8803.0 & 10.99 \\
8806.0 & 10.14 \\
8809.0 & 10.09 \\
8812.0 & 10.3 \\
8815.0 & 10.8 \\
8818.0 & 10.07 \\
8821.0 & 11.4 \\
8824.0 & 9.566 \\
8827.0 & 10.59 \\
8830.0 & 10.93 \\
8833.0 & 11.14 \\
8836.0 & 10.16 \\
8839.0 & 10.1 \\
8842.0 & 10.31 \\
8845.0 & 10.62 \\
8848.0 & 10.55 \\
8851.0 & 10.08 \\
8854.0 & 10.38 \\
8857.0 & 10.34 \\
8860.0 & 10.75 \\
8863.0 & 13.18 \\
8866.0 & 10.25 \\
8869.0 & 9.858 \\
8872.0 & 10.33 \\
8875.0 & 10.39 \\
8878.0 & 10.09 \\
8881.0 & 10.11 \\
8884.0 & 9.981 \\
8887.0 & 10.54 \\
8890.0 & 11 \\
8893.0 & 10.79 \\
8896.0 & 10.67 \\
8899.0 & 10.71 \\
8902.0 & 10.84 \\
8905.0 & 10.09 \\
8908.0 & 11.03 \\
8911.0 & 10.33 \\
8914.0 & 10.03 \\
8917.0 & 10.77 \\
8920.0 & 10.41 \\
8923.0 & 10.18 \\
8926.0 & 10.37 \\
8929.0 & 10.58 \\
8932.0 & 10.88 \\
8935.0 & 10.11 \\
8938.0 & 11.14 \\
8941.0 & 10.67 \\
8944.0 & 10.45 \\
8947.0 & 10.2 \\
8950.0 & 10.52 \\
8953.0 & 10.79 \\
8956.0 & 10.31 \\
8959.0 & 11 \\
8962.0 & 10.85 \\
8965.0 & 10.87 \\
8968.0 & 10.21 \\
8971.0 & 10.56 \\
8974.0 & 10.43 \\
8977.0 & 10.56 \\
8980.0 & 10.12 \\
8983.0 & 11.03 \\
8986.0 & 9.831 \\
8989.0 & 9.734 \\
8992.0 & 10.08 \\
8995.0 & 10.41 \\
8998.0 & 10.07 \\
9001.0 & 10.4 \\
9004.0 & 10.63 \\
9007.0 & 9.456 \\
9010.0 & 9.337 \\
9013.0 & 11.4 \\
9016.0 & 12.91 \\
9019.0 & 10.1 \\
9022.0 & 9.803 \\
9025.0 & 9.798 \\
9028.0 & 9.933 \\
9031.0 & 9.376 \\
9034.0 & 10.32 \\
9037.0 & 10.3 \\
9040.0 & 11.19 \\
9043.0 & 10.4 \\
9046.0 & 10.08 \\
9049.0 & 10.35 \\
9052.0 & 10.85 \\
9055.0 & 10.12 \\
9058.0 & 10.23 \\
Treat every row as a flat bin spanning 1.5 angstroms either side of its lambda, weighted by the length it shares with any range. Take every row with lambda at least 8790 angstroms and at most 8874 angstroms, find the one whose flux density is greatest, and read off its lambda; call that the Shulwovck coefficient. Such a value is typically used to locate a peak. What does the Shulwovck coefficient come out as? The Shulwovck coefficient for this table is 8863.0 angstroms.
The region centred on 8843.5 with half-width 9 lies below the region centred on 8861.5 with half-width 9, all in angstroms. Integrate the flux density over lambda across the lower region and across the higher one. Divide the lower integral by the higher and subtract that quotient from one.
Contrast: 0.05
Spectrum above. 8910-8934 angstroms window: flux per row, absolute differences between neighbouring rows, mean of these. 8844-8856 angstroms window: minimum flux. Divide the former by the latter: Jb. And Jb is 0.033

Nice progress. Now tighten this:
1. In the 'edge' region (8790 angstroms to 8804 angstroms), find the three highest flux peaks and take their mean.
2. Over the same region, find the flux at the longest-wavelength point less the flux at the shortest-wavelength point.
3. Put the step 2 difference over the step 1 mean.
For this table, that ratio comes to 0.08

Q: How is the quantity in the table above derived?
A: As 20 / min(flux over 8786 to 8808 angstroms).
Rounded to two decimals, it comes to 1.98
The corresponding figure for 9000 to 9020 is 2.14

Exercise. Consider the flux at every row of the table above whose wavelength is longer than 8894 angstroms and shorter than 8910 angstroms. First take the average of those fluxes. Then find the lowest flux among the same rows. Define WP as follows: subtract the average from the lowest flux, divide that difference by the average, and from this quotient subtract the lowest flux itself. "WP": -10.14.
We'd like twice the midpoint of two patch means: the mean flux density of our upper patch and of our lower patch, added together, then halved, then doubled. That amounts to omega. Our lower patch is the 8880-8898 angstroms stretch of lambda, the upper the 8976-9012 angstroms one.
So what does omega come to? 20.7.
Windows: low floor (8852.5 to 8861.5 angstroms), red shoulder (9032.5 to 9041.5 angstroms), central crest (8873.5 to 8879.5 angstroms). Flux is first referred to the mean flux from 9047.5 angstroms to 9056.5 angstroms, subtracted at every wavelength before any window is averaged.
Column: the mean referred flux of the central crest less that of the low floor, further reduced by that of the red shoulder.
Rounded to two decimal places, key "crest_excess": -0.41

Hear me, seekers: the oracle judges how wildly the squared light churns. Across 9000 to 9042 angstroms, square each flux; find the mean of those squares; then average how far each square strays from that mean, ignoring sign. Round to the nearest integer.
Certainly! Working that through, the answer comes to 15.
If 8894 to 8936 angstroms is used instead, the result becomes 6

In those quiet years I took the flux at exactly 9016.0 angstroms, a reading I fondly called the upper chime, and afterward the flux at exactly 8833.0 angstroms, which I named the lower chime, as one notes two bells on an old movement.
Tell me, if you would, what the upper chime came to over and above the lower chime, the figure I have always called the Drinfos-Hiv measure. 1.8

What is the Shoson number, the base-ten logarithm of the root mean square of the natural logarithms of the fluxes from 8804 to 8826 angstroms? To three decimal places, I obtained 0.368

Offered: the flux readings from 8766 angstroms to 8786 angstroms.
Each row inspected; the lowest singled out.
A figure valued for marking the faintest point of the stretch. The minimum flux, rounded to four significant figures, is 9.213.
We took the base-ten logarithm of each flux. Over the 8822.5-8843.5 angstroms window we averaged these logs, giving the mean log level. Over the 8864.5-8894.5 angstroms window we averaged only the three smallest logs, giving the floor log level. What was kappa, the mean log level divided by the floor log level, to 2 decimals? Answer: 1.02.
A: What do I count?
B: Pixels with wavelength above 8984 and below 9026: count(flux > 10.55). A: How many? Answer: 3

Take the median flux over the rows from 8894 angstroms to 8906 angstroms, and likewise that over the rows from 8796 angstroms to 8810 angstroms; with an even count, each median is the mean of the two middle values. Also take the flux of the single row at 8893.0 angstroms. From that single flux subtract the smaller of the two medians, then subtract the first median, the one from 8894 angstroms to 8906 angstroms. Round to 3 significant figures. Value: -10.0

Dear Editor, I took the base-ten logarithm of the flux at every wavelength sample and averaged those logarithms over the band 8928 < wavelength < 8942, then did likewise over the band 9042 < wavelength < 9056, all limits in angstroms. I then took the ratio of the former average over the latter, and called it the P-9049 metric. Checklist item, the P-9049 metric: 1.013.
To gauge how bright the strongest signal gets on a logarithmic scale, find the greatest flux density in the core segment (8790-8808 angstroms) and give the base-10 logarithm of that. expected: 1.058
